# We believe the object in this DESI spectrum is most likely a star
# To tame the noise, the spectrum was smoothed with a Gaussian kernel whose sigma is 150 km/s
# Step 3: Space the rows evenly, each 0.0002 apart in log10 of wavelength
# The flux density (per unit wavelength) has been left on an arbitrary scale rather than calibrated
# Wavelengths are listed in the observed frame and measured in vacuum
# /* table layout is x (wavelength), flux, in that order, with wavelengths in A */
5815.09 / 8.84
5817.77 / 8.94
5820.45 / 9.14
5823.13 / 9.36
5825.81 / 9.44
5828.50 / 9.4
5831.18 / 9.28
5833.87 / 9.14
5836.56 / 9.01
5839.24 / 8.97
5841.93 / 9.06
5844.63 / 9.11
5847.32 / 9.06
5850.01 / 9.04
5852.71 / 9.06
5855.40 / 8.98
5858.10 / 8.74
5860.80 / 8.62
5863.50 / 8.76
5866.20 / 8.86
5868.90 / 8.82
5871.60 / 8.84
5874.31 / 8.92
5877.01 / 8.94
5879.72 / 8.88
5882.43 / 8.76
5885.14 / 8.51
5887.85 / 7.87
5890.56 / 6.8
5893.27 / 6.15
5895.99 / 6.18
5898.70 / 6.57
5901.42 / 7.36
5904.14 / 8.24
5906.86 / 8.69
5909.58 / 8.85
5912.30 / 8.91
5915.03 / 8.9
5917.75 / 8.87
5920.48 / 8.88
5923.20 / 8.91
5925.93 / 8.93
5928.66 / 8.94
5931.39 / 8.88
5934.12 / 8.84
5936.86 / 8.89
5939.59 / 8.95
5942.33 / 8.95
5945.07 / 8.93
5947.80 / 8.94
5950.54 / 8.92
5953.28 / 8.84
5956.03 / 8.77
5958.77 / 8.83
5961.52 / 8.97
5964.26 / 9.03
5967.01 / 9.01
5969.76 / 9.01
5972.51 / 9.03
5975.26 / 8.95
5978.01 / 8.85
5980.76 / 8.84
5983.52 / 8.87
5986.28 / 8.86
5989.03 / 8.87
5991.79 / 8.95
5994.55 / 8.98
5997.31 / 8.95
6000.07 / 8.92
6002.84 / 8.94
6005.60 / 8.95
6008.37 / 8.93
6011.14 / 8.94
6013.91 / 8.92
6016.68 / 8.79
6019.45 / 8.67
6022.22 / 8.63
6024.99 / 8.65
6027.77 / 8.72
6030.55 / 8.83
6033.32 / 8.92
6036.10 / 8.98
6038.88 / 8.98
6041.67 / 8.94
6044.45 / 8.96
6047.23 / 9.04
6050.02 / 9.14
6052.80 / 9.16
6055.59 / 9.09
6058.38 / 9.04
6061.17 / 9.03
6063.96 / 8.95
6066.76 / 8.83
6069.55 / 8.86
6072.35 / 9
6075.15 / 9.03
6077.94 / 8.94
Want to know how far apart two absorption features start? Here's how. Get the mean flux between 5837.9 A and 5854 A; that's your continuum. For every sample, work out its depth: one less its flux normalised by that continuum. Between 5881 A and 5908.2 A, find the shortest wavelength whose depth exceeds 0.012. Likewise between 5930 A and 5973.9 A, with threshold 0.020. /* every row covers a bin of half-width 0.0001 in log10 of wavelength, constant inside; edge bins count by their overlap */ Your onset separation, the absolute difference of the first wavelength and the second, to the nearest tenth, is 51.7 A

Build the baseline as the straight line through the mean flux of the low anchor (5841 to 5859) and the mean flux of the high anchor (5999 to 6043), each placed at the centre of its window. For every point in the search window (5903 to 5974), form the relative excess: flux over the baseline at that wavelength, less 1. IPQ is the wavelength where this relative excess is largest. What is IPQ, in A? 5972.51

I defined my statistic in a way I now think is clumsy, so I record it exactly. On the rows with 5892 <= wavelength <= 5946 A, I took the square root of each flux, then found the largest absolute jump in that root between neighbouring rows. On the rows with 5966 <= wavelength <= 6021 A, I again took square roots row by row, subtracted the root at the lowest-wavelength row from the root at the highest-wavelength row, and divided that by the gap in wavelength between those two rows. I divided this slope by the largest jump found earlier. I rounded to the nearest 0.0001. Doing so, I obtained -0.0069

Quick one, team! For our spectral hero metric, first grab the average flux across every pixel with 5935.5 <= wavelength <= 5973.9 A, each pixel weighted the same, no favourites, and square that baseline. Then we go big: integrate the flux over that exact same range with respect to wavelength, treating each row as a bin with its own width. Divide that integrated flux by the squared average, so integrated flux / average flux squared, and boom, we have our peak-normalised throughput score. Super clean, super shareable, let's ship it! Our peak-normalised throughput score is 4.30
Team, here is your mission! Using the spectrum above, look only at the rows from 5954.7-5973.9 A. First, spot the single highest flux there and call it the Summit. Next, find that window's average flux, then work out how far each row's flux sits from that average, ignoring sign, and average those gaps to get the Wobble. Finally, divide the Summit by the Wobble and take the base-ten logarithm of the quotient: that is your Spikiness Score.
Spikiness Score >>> 2.02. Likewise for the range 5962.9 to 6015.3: 2.30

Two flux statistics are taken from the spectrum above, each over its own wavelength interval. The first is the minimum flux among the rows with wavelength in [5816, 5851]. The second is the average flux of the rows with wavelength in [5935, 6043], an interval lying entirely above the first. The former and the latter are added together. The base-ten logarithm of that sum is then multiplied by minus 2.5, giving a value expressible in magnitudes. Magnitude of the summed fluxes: -3.13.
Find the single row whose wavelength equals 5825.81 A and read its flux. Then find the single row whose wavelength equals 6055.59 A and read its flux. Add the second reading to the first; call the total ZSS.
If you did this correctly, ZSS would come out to 18.53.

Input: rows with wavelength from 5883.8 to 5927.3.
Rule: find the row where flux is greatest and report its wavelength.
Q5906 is 5925.93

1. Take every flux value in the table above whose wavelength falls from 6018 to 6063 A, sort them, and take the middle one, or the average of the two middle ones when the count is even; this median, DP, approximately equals 8.97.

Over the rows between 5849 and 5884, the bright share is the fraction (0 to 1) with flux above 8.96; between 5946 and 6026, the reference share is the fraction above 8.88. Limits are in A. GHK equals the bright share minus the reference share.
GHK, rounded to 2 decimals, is -0.36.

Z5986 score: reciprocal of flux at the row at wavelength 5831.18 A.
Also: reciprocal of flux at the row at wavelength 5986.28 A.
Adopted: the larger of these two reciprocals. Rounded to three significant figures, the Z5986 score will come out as 0.113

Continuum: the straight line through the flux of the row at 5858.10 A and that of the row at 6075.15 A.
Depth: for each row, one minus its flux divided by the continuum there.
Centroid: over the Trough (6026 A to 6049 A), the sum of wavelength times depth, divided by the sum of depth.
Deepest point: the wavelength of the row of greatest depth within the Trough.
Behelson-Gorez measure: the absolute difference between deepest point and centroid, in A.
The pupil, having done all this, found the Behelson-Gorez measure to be 1.9 A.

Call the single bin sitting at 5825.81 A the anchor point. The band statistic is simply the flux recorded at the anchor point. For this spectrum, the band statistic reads 9.44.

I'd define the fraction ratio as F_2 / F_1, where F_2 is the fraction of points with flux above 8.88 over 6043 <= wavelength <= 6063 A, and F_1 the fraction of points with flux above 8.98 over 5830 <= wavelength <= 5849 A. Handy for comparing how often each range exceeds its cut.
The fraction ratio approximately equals 1.2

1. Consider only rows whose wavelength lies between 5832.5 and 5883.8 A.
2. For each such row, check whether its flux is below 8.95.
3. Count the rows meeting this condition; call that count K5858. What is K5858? 10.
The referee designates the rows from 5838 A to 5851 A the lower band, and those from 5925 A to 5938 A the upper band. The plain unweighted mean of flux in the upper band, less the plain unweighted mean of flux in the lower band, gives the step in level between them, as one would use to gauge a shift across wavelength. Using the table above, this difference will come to -0.15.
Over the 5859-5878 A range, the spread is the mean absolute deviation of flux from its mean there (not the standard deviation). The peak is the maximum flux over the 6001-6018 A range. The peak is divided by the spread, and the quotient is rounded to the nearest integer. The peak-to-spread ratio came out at 117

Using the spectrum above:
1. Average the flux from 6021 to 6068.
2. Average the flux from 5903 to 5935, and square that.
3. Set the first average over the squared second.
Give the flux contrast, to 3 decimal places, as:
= 0.115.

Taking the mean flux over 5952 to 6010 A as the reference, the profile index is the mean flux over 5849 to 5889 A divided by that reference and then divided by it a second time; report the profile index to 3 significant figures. 0.110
